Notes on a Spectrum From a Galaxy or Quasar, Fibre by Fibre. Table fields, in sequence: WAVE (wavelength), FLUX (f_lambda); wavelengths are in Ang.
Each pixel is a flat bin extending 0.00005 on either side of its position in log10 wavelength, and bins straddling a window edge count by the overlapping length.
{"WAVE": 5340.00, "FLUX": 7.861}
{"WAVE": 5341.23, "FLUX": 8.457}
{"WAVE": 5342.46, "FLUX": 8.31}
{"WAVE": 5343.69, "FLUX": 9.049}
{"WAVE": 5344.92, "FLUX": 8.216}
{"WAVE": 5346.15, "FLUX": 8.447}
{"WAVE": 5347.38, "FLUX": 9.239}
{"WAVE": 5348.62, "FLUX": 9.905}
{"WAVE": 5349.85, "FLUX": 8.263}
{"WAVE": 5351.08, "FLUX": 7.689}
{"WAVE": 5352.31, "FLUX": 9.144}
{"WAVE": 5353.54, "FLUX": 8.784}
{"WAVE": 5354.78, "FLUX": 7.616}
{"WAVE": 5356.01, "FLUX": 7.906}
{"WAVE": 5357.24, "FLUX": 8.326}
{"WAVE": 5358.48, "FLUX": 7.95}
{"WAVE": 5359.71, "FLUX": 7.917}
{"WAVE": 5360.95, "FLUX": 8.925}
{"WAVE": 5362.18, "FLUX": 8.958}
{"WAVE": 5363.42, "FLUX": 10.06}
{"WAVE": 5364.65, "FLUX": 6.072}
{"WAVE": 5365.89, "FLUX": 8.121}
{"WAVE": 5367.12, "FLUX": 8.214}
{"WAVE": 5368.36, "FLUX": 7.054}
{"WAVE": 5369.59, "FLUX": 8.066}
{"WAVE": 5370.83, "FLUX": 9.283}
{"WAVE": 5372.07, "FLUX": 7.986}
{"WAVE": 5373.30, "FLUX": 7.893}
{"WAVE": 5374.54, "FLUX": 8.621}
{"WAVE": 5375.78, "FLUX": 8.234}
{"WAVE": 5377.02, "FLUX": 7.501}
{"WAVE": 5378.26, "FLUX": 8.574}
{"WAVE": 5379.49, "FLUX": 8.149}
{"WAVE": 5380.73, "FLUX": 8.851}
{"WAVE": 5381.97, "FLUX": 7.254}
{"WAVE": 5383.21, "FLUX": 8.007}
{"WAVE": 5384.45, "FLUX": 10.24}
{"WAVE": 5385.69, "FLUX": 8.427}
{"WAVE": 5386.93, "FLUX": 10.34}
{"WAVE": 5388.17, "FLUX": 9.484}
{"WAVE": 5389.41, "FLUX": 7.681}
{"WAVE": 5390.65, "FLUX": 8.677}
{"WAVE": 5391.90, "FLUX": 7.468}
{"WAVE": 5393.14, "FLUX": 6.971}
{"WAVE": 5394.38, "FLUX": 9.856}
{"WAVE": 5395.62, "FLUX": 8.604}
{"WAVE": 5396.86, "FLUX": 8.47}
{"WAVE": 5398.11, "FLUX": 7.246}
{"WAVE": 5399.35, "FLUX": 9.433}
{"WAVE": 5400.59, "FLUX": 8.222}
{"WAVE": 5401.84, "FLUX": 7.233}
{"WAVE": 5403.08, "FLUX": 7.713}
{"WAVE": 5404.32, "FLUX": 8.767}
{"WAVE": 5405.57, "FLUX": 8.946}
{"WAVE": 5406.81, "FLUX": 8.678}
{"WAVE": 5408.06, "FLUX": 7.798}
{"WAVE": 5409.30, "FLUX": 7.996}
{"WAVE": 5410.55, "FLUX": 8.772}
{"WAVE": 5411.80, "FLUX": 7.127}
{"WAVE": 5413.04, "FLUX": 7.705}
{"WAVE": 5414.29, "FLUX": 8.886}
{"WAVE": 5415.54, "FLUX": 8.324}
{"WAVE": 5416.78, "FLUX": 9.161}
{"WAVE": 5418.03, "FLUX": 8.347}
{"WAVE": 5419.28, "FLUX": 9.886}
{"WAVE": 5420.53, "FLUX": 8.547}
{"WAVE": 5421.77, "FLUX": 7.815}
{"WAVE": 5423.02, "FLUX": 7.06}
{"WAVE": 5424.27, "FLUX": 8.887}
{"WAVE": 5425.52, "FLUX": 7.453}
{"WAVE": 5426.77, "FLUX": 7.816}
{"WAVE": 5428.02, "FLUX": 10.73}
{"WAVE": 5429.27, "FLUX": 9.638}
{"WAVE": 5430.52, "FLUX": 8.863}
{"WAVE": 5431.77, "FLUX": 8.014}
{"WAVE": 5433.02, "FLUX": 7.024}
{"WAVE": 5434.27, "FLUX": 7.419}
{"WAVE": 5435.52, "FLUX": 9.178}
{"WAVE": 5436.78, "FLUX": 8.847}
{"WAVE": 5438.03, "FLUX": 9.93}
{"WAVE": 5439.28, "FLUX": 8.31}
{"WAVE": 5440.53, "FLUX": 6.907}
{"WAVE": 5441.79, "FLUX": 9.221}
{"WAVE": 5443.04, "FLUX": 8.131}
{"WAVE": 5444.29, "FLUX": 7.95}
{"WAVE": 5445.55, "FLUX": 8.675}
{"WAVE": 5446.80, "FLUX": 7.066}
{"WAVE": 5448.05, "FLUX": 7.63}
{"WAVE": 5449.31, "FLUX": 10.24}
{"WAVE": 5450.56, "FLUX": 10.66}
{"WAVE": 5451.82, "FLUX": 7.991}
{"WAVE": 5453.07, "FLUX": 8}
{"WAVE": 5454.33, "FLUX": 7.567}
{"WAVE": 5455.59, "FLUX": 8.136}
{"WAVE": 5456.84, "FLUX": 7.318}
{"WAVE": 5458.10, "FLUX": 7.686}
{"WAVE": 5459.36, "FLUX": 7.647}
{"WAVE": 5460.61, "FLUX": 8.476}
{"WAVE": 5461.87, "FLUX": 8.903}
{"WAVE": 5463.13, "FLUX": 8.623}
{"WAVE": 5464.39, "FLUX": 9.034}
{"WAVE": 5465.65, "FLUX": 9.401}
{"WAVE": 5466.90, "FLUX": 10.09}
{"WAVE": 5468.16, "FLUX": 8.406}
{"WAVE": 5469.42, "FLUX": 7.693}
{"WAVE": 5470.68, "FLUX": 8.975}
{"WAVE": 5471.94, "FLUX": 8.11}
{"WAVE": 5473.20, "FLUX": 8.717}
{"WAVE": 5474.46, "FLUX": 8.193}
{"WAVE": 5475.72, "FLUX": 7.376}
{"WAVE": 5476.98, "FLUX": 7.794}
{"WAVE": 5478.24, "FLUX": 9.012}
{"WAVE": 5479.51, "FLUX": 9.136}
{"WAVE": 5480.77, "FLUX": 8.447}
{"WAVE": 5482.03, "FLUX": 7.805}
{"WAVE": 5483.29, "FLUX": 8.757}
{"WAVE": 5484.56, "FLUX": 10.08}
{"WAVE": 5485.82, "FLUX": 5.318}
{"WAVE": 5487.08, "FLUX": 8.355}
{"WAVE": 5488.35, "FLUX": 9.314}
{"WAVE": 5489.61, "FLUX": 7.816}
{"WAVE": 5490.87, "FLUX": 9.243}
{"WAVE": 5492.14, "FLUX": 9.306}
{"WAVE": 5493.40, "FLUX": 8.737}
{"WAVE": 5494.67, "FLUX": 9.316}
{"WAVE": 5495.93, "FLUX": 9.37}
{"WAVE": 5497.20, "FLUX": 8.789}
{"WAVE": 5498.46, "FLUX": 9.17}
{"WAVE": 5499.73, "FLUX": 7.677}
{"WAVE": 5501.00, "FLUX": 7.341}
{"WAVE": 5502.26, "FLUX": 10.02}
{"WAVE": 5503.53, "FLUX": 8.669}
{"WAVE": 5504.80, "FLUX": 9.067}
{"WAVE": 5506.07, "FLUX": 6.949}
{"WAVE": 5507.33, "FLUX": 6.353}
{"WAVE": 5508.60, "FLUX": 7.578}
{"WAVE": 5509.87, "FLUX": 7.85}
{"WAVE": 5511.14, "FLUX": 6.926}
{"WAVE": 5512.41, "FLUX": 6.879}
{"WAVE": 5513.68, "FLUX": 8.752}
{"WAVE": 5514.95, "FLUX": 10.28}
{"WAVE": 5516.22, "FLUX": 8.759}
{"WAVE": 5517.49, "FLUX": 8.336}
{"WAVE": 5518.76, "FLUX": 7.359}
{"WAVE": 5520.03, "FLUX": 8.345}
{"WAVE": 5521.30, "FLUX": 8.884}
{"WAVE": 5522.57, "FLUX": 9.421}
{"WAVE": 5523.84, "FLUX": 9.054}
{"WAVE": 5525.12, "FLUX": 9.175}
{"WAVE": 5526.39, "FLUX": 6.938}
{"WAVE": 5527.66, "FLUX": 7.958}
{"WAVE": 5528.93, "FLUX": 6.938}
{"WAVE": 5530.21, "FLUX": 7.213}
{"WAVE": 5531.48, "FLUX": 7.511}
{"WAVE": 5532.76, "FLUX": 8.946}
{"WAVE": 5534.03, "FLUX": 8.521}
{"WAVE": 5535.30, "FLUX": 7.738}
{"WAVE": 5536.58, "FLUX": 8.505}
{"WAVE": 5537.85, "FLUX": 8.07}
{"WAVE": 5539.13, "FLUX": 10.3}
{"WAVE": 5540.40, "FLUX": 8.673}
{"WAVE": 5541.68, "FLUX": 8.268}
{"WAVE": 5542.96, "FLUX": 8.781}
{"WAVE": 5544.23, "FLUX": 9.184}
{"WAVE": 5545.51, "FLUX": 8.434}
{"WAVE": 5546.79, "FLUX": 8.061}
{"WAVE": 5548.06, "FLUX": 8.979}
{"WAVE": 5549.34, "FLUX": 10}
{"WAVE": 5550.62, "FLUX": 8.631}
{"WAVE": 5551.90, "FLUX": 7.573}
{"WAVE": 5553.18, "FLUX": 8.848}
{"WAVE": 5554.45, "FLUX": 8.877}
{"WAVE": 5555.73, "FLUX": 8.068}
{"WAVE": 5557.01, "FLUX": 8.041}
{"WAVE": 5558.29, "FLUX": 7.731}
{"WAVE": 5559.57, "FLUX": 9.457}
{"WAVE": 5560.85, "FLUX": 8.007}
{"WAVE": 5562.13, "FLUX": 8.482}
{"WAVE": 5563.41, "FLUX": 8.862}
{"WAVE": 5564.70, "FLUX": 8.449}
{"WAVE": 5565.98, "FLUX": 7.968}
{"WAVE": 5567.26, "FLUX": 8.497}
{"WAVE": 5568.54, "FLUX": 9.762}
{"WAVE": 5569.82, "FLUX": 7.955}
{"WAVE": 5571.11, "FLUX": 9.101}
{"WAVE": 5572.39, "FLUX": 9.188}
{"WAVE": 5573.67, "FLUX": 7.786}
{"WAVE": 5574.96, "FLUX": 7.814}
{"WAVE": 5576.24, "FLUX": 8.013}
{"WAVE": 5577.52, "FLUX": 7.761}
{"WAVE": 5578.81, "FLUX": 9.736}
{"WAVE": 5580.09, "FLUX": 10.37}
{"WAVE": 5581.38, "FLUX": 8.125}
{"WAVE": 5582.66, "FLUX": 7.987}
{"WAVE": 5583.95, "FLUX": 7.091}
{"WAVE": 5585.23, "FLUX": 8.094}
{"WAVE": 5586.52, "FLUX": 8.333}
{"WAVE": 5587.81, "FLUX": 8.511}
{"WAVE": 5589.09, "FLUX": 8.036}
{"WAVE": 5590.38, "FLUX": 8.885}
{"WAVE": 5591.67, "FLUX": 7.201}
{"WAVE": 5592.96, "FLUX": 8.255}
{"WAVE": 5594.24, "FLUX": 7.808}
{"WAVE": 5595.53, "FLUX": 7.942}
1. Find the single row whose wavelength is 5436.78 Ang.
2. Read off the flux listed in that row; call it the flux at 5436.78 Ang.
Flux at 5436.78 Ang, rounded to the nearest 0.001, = 8.847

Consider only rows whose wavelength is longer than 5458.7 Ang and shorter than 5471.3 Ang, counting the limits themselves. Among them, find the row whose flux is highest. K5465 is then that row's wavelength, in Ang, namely 5466.90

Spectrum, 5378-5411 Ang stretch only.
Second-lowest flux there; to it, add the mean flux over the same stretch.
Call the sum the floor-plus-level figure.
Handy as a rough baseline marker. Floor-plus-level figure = 15.7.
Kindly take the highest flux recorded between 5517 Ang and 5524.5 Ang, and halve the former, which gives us 4.71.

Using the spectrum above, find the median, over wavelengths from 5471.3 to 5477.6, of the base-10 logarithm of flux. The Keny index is 0.909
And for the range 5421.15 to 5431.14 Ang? 0.920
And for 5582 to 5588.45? 0.908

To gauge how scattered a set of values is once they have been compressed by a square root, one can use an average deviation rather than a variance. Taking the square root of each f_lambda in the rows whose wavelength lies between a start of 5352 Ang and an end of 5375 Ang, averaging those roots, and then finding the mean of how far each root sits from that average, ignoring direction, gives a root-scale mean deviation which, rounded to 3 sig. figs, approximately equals 0.111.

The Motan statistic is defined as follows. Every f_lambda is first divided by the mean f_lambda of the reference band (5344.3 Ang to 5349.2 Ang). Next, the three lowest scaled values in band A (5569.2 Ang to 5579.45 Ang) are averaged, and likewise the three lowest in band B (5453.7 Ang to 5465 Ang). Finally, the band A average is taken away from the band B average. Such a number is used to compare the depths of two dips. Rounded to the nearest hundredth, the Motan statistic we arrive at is -0.03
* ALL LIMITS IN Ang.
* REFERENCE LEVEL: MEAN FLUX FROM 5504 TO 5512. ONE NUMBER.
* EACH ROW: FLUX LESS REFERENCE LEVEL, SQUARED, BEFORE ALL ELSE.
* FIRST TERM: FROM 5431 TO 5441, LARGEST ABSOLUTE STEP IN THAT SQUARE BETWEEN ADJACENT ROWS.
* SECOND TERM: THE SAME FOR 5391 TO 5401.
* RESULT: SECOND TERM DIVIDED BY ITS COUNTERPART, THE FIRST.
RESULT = 1.0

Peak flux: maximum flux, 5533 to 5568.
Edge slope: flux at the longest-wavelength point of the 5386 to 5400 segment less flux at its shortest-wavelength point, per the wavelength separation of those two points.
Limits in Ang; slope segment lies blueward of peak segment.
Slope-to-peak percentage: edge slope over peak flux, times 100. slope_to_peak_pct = -0.71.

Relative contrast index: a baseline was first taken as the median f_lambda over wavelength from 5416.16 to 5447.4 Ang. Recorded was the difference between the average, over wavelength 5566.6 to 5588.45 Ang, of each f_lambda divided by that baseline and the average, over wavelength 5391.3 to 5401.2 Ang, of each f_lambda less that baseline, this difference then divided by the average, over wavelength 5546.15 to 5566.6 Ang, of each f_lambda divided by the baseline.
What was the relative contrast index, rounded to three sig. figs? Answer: 1.06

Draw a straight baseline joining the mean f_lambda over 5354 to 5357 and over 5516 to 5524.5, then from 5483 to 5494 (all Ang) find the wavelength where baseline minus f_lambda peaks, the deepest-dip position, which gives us 5485.82 Ang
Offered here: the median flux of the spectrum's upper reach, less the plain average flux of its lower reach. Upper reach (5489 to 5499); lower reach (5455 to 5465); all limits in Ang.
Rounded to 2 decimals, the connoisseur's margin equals 0.98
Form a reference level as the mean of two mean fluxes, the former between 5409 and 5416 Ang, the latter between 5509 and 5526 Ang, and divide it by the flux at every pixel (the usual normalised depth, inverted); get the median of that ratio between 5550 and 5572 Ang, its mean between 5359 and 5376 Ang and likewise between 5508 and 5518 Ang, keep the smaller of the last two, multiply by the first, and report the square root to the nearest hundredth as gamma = 1.00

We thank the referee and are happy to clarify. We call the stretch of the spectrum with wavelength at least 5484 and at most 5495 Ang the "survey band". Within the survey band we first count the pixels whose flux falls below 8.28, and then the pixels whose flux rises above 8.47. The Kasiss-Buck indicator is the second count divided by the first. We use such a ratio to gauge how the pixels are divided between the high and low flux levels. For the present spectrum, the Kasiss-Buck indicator 3.0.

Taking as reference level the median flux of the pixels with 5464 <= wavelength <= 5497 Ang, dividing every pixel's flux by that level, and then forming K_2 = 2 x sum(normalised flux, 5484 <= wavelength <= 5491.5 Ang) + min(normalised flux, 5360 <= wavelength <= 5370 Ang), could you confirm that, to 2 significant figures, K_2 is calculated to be 12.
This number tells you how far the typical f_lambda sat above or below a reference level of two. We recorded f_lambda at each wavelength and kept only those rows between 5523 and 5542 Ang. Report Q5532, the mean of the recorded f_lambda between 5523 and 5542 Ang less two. 6.3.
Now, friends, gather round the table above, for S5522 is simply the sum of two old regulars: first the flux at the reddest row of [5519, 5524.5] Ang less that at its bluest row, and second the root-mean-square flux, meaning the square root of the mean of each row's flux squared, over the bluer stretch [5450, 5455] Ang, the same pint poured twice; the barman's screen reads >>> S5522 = 9.4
